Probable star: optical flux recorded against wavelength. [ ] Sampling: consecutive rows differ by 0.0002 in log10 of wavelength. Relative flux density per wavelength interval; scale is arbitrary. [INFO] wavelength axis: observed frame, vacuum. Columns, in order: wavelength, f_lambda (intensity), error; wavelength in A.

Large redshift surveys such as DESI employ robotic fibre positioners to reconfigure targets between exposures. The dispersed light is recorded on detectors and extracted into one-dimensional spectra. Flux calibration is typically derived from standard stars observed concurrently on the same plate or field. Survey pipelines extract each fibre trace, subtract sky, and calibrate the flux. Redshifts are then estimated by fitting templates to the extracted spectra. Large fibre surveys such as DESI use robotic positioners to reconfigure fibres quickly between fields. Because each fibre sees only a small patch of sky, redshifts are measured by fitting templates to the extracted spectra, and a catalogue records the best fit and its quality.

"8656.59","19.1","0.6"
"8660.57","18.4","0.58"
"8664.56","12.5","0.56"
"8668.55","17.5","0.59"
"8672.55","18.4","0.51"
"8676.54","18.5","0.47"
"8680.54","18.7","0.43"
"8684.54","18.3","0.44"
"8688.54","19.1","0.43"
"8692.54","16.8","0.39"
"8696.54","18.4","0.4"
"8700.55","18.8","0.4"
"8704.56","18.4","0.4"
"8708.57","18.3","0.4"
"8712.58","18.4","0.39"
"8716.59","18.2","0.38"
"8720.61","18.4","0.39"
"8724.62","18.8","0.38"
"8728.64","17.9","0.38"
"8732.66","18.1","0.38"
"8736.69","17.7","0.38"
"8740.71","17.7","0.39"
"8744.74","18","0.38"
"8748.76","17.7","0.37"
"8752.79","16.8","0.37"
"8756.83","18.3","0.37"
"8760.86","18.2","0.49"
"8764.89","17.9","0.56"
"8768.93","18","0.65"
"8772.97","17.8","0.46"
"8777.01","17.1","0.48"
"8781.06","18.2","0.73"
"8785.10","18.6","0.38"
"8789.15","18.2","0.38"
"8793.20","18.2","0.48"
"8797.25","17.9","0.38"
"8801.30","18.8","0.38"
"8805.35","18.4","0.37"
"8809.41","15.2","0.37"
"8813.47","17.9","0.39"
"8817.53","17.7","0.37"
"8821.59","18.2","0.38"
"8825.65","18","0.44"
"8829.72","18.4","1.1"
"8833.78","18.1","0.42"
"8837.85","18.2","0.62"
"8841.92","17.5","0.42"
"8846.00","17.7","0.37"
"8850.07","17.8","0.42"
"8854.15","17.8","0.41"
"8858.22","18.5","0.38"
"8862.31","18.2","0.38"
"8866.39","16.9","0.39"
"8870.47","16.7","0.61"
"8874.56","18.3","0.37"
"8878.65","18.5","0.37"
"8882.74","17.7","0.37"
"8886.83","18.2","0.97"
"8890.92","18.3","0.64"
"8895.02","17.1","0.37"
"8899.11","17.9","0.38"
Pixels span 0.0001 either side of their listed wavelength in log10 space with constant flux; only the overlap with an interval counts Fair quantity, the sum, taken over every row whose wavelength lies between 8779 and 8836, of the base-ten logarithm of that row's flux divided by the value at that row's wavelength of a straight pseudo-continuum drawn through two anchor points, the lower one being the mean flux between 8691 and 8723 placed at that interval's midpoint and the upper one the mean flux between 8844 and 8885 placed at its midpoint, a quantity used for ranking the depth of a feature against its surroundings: 0.00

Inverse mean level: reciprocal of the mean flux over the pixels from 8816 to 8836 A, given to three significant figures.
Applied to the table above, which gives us 0.0553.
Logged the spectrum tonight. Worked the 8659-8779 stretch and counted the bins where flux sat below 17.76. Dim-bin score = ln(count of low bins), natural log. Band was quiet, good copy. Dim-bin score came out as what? 2.1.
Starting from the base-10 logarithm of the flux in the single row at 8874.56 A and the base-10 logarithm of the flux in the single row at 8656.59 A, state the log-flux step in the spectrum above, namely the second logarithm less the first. 0.019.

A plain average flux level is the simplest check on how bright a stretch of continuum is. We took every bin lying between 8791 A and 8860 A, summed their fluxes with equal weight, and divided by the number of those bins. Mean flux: 17.9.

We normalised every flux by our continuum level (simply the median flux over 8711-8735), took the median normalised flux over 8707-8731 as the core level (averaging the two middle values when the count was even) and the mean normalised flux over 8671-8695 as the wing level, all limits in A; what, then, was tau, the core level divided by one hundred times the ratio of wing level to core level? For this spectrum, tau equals 0.0101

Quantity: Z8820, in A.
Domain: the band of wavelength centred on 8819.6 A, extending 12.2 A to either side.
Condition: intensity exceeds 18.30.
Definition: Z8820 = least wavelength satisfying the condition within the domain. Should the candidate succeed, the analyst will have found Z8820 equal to 8829.72 A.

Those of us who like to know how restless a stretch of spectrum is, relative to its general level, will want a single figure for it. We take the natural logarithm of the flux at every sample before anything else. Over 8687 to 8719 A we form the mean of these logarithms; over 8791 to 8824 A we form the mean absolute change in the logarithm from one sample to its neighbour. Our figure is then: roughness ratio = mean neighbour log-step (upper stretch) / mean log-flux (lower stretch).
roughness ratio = 0.024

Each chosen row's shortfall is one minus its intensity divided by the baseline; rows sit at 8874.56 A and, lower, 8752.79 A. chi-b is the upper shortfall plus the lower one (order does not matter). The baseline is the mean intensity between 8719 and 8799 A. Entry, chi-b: 0.047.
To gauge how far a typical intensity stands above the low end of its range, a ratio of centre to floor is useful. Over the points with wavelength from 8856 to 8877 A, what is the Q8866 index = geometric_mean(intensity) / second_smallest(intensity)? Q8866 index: 1.048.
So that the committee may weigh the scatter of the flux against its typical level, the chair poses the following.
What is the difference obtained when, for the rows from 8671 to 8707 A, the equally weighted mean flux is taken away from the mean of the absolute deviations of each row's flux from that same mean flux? -18.0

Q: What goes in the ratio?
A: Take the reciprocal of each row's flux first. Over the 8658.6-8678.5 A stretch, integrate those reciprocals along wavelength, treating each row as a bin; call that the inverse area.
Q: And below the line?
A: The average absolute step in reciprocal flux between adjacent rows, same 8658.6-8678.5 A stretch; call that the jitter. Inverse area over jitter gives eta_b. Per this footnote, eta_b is 93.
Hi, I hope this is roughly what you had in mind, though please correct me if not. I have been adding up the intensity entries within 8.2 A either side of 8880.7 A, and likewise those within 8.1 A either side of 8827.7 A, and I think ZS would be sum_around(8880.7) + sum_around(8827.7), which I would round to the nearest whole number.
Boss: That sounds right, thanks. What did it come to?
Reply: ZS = 145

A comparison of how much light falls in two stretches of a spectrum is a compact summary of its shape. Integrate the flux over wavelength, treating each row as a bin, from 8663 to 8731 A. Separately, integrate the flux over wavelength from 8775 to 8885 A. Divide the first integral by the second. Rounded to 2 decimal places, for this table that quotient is 0.62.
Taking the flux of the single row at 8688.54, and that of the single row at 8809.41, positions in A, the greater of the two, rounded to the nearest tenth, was 19.1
